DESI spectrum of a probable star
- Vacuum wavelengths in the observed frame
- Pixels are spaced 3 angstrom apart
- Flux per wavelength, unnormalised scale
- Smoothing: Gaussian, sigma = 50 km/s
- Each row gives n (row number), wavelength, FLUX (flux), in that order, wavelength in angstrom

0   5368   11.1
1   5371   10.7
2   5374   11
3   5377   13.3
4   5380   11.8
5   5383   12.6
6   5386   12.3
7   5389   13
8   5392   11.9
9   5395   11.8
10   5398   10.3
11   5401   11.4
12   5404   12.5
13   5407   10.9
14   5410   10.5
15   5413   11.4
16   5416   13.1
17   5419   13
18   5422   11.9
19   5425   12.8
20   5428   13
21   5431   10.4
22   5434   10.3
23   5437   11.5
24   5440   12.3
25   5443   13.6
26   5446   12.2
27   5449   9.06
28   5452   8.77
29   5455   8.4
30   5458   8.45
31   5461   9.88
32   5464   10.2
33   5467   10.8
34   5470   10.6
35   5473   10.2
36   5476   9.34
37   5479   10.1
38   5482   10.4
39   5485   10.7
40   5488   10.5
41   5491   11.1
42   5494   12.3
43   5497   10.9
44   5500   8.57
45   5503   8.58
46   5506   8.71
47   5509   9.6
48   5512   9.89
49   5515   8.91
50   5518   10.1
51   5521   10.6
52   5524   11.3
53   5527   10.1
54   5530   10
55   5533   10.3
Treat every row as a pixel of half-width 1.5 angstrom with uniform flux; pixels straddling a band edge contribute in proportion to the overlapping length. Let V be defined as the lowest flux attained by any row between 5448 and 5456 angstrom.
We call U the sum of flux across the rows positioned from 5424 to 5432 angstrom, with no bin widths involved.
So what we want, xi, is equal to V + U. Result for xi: 44.6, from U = 36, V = 8.4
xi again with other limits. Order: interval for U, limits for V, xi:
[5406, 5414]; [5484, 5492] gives 43.3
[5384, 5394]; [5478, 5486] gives 47.3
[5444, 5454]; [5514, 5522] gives 38.9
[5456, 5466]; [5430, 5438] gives 38.8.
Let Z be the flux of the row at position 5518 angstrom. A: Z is 10.1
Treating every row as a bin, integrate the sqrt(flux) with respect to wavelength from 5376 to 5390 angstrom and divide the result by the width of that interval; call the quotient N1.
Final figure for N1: 3.54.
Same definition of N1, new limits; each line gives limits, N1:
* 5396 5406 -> 3.37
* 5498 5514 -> 3.02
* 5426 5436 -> 3.36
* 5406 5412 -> 3.28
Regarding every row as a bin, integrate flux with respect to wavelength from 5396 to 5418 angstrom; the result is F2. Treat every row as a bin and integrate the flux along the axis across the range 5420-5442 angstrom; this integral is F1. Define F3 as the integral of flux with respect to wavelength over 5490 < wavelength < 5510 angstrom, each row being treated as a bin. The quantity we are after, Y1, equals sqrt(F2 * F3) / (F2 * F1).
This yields 0.0034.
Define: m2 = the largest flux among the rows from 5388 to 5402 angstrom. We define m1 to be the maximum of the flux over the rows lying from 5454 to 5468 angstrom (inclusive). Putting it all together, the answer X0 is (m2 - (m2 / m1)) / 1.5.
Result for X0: 7.9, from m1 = 10.8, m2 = 13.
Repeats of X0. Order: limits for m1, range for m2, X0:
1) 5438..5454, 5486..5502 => 7.6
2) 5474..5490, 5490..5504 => 7.4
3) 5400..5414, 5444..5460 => 7.5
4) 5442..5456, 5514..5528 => 7.0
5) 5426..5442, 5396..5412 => 7.7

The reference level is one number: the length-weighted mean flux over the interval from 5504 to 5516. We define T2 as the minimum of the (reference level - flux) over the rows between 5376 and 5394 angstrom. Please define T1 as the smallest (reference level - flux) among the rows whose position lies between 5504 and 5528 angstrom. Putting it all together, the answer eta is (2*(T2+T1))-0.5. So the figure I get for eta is -13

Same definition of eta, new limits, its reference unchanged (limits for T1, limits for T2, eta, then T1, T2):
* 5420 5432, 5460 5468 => -11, -3.7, -1.5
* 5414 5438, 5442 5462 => -17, -3.8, -4.3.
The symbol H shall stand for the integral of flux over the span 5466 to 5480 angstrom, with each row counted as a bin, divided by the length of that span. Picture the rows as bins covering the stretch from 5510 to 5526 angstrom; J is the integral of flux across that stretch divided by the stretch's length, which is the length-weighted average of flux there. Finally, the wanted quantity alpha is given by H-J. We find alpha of 0.1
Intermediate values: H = 10.2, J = 10.1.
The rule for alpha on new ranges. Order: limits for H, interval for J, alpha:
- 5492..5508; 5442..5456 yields -0.5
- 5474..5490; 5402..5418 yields -1.5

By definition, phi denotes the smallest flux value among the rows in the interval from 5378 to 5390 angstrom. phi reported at 11.8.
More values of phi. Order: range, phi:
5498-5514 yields 8.57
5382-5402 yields 10.3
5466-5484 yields 9.34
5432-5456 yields 8.4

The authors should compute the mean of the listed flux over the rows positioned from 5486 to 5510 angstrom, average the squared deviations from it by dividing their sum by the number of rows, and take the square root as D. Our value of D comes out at 1.3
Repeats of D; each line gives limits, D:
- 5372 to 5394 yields 0.7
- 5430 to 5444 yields 1.2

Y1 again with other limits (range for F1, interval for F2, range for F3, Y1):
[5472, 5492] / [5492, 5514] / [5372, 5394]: 0.0054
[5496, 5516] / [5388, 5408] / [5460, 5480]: 0.0050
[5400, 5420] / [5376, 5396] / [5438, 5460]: 0.0041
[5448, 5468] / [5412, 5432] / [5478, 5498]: 0.0050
